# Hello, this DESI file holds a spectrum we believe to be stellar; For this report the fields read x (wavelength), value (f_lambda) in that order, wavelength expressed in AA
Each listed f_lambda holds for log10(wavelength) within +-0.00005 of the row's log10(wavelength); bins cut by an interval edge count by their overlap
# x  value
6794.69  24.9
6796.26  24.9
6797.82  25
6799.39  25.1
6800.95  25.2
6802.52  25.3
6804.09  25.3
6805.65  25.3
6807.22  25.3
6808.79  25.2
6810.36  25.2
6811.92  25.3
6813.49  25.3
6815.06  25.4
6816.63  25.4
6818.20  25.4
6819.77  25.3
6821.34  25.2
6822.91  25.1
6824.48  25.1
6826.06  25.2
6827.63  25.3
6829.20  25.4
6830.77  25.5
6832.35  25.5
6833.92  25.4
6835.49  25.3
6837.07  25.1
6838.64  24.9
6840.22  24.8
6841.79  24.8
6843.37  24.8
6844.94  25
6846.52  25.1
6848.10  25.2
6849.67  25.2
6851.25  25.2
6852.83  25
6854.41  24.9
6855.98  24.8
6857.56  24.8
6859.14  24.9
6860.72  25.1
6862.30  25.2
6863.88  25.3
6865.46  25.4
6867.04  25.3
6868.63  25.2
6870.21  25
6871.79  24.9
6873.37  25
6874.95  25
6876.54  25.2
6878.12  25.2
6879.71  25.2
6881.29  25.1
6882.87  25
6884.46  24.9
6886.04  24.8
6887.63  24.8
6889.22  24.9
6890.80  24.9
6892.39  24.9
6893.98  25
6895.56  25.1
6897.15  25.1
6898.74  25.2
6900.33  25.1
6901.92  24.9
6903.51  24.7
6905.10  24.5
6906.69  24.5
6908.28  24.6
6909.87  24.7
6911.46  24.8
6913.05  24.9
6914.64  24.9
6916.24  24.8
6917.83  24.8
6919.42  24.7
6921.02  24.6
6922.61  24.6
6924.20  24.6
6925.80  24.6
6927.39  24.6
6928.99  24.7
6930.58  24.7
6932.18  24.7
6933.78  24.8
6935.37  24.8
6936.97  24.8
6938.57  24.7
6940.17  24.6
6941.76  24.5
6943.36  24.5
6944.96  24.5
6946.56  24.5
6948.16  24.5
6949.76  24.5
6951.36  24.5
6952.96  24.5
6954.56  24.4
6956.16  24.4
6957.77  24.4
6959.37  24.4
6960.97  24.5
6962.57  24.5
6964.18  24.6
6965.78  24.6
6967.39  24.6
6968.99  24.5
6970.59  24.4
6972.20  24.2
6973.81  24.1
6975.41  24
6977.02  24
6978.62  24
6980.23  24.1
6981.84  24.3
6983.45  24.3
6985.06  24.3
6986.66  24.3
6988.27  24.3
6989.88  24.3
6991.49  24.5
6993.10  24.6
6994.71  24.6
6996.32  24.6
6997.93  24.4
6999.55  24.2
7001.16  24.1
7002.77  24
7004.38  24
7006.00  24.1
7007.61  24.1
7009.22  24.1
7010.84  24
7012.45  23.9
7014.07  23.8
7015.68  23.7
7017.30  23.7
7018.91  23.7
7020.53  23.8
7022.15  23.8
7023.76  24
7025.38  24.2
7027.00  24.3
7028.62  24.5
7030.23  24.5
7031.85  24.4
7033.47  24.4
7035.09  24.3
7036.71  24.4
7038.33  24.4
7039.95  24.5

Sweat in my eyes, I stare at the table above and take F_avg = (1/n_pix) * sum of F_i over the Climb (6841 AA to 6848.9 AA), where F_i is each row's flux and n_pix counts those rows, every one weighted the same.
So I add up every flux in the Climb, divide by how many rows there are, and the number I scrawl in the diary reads 25.0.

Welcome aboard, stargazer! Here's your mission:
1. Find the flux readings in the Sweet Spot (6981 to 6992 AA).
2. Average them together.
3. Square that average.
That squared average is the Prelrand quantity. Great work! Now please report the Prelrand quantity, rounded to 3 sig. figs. 592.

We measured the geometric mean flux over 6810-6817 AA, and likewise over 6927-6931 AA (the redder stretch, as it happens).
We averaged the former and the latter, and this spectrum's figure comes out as 25.0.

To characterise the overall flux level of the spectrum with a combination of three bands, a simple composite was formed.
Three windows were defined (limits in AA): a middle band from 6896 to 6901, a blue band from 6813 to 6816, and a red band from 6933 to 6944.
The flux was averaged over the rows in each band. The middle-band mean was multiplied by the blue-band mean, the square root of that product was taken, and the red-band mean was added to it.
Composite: 49.9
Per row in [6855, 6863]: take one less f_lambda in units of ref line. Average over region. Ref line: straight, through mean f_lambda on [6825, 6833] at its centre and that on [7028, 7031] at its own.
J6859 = 0.011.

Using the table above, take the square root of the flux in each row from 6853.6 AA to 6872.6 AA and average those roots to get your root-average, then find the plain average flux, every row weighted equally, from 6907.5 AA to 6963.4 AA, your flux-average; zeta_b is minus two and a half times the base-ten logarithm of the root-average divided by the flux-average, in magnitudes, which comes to 1.73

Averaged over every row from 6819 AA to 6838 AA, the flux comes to 25.3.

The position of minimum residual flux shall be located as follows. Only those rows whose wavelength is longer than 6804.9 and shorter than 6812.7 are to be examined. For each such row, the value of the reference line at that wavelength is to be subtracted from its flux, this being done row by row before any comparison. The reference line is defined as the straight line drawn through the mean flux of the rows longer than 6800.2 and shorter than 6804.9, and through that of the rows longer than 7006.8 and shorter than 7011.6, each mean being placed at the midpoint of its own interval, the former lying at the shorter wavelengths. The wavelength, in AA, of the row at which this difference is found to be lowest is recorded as 6808.79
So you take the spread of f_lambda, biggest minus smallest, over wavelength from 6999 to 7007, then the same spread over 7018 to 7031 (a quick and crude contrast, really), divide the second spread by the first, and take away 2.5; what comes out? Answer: 1.50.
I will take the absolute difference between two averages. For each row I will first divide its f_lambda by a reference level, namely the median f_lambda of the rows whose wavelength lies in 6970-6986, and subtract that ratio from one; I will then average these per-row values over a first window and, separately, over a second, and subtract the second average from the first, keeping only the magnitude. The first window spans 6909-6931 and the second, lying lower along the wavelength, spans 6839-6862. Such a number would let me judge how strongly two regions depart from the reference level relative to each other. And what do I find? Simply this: 0.011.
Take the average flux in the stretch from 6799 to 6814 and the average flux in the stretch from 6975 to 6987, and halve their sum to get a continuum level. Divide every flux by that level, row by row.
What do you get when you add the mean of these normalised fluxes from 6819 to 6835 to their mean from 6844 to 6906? 2.04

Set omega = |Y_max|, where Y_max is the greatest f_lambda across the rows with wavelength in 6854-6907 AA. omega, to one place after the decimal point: 25.4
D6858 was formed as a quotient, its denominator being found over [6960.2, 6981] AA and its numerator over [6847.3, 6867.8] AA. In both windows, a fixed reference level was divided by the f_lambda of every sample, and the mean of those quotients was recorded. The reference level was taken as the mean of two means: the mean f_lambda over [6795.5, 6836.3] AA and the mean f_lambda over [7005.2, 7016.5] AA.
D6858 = 0.969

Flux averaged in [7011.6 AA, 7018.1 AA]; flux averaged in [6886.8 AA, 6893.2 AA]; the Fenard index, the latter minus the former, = 1.1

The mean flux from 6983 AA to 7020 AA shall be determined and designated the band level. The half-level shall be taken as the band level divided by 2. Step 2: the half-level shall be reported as 12.1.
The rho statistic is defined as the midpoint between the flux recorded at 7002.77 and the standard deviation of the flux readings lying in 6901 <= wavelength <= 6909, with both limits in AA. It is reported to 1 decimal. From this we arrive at 12.1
